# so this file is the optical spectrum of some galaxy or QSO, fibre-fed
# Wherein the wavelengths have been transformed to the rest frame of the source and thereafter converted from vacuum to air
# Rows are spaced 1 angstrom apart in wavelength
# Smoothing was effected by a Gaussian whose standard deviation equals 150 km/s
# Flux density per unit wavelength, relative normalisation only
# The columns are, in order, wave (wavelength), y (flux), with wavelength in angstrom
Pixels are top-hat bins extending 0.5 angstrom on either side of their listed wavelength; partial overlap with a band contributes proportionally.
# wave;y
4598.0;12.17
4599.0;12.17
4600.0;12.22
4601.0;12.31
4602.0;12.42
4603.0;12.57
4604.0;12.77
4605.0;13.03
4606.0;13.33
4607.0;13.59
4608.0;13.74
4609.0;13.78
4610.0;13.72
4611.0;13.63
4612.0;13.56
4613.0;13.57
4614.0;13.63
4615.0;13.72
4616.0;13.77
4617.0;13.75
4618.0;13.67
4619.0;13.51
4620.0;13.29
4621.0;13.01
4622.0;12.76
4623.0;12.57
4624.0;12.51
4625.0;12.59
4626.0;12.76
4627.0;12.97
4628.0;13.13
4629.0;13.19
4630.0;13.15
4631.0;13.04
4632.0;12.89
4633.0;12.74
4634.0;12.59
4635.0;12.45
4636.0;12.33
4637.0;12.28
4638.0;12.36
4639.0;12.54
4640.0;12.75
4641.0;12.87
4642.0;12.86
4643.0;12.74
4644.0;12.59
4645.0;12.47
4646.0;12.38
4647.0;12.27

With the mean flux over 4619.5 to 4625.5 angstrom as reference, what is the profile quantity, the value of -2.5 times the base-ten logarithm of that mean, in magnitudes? -2.77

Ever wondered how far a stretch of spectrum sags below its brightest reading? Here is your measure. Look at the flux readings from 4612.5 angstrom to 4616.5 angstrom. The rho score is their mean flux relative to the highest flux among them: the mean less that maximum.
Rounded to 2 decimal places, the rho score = -0.10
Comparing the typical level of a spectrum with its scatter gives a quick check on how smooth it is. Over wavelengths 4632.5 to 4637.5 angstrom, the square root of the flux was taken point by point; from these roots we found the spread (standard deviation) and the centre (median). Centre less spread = 3.50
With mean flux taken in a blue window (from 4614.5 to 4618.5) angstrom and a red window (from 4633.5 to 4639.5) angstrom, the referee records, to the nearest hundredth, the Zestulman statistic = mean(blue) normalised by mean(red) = 1.10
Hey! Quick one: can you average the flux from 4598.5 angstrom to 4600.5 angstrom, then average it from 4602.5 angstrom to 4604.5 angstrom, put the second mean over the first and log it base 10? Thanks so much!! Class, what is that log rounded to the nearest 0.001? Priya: 0.017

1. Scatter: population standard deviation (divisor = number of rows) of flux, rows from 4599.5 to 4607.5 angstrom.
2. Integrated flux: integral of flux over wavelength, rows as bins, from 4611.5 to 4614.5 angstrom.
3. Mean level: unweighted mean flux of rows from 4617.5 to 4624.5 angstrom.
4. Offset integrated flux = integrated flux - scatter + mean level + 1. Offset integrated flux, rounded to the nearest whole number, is 54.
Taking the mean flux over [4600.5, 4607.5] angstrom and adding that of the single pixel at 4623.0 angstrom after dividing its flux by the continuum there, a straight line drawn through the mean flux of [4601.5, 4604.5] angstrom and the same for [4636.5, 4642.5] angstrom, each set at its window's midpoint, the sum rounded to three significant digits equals 13.9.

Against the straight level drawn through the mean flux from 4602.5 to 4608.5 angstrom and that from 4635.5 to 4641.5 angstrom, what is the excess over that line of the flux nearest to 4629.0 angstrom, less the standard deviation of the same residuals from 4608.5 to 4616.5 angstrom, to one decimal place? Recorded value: 0.4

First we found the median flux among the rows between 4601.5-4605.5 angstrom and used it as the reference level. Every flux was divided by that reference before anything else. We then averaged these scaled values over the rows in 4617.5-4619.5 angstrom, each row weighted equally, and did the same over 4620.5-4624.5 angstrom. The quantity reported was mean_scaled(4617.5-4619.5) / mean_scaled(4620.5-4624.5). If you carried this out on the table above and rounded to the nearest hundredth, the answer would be 1.07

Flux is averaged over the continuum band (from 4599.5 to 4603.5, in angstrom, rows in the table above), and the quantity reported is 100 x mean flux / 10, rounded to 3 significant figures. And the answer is 124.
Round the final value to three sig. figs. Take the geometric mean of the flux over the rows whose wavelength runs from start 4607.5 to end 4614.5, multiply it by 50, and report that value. 683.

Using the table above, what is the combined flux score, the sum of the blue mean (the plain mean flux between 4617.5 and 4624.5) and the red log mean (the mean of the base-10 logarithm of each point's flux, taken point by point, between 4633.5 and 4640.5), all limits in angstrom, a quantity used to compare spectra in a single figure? 14.1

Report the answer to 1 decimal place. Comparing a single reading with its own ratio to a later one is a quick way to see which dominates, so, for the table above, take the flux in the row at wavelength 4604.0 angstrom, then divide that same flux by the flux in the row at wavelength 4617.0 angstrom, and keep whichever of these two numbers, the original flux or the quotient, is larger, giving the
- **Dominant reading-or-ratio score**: 12.8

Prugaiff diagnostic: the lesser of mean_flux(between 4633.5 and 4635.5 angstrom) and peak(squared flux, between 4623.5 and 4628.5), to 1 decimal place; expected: 12.5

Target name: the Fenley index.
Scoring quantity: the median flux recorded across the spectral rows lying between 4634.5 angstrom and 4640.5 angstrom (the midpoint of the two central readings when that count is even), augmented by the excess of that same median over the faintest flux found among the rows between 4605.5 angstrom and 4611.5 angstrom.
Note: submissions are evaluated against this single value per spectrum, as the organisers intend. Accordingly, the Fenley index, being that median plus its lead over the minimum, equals 11.5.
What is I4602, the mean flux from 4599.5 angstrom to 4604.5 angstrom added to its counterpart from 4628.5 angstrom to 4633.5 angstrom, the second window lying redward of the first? 25.5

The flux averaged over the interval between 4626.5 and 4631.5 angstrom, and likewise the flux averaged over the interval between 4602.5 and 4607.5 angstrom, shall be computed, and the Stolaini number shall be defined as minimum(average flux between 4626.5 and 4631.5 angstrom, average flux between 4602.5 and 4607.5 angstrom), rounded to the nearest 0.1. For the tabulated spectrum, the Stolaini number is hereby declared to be 13.1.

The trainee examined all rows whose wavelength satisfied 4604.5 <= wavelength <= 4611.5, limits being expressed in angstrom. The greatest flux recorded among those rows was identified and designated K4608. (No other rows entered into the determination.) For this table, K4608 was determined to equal 13.78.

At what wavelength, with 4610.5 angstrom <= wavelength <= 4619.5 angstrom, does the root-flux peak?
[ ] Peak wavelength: 4616.0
